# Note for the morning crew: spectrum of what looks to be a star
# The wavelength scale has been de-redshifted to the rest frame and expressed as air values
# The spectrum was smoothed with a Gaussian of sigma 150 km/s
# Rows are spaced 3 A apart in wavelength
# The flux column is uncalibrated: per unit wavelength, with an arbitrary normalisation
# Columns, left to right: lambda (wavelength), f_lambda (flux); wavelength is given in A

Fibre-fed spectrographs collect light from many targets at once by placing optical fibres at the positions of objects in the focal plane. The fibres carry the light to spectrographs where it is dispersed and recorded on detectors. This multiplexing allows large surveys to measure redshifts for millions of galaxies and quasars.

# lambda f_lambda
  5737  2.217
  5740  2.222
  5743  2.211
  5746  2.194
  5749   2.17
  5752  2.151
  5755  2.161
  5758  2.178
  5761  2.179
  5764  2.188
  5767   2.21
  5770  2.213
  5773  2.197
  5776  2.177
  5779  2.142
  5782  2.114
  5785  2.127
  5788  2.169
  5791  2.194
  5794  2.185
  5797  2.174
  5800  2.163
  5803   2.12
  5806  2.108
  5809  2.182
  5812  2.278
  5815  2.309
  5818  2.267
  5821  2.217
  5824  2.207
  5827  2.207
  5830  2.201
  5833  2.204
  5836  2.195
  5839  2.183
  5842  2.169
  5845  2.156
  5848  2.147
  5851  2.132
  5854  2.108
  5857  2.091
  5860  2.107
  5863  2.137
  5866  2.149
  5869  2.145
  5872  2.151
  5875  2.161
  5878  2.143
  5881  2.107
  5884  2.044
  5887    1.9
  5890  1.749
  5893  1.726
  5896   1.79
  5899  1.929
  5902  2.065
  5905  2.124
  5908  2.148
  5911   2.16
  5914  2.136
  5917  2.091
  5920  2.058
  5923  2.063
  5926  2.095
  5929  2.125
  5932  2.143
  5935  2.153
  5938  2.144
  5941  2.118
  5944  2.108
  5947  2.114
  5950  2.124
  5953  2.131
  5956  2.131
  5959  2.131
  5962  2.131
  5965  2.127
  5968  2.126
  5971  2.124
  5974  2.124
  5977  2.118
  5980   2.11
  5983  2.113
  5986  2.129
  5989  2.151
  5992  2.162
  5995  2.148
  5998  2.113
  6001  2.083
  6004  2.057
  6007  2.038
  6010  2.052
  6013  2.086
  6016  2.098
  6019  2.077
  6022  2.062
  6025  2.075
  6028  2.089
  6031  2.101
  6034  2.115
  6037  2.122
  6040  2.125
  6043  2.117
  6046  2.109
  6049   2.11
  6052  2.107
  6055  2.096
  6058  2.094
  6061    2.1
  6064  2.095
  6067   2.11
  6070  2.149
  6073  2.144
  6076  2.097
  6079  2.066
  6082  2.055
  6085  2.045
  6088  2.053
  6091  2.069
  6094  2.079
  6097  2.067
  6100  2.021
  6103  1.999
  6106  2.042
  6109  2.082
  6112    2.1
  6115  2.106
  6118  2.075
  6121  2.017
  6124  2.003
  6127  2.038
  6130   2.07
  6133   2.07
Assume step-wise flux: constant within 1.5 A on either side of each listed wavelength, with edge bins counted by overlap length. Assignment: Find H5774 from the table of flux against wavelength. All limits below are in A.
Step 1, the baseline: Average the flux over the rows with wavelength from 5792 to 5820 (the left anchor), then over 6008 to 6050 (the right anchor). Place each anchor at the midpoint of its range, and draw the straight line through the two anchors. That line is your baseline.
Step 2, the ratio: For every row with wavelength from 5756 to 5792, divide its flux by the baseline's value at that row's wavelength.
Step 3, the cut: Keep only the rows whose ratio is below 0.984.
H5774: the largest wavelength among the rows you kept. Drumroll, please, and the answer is 5788 A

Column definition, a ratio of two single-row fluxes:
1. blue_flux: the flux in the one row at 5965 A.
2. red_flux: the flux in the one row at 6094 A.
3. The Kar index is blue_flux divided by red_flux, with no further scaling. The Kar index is 1.02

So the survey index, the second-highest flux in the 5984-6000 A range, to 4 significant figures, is 2.151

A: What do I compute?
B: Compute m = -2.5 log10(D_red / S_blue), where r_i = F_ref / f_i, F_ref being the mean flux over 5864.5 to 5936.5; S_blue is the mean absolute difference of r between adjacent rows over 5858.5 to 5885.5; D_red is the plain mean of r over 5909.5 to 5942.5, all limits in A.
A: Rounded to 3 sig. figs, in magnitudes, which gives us -4.94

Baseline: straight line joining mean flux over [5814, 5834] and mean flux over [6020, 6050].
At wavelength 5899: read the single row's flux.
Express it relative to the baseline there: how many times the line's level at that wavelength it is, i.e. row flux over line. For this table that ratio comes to 0.883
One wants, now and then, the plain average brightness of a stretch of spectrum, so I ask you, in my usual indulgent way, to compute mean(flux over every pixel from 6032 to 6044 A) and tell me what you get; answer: 2.12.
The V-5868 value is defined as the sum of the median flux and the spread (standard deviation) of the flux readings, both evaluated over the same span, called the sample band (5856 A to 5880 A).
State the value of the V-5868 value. 2.17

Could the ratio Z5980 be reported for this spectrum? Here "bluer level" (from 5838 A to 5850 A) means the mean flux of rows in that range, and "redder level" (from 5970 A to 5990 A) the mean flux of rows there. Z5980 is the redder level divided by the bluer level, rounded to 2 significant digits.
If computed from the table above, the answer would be 0.98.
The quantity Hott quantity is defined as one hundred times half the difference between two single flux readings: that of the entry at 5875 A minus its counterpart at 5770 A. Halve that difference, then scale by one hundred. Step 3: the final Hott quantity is -2.6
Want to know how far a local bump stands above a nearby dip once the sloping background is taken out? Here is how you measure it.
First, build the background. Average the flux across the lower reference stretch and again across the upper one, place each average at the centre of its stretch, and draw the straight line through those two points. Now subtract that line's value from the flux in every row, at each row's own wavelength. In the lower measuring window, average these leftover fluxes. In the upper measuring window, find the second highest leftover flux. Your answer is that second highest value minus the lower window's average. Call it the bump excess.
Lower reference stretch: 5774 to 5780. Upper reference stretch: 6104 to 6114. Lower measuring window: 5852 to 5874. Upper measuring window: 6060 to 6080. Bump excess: 0.07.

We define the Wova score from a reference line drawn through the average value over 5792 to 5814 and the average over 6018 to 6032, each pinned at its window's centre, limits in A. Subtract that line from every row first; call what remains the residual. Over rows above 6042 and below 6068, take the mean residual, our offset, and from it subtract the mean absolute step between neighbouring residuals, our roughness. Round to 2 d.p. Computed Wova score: 0.03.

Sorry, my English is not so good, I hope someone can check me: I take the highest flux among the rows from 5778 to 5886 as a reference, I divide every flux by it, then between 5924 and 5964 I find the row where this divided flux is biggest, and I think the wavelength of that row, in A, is 5935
